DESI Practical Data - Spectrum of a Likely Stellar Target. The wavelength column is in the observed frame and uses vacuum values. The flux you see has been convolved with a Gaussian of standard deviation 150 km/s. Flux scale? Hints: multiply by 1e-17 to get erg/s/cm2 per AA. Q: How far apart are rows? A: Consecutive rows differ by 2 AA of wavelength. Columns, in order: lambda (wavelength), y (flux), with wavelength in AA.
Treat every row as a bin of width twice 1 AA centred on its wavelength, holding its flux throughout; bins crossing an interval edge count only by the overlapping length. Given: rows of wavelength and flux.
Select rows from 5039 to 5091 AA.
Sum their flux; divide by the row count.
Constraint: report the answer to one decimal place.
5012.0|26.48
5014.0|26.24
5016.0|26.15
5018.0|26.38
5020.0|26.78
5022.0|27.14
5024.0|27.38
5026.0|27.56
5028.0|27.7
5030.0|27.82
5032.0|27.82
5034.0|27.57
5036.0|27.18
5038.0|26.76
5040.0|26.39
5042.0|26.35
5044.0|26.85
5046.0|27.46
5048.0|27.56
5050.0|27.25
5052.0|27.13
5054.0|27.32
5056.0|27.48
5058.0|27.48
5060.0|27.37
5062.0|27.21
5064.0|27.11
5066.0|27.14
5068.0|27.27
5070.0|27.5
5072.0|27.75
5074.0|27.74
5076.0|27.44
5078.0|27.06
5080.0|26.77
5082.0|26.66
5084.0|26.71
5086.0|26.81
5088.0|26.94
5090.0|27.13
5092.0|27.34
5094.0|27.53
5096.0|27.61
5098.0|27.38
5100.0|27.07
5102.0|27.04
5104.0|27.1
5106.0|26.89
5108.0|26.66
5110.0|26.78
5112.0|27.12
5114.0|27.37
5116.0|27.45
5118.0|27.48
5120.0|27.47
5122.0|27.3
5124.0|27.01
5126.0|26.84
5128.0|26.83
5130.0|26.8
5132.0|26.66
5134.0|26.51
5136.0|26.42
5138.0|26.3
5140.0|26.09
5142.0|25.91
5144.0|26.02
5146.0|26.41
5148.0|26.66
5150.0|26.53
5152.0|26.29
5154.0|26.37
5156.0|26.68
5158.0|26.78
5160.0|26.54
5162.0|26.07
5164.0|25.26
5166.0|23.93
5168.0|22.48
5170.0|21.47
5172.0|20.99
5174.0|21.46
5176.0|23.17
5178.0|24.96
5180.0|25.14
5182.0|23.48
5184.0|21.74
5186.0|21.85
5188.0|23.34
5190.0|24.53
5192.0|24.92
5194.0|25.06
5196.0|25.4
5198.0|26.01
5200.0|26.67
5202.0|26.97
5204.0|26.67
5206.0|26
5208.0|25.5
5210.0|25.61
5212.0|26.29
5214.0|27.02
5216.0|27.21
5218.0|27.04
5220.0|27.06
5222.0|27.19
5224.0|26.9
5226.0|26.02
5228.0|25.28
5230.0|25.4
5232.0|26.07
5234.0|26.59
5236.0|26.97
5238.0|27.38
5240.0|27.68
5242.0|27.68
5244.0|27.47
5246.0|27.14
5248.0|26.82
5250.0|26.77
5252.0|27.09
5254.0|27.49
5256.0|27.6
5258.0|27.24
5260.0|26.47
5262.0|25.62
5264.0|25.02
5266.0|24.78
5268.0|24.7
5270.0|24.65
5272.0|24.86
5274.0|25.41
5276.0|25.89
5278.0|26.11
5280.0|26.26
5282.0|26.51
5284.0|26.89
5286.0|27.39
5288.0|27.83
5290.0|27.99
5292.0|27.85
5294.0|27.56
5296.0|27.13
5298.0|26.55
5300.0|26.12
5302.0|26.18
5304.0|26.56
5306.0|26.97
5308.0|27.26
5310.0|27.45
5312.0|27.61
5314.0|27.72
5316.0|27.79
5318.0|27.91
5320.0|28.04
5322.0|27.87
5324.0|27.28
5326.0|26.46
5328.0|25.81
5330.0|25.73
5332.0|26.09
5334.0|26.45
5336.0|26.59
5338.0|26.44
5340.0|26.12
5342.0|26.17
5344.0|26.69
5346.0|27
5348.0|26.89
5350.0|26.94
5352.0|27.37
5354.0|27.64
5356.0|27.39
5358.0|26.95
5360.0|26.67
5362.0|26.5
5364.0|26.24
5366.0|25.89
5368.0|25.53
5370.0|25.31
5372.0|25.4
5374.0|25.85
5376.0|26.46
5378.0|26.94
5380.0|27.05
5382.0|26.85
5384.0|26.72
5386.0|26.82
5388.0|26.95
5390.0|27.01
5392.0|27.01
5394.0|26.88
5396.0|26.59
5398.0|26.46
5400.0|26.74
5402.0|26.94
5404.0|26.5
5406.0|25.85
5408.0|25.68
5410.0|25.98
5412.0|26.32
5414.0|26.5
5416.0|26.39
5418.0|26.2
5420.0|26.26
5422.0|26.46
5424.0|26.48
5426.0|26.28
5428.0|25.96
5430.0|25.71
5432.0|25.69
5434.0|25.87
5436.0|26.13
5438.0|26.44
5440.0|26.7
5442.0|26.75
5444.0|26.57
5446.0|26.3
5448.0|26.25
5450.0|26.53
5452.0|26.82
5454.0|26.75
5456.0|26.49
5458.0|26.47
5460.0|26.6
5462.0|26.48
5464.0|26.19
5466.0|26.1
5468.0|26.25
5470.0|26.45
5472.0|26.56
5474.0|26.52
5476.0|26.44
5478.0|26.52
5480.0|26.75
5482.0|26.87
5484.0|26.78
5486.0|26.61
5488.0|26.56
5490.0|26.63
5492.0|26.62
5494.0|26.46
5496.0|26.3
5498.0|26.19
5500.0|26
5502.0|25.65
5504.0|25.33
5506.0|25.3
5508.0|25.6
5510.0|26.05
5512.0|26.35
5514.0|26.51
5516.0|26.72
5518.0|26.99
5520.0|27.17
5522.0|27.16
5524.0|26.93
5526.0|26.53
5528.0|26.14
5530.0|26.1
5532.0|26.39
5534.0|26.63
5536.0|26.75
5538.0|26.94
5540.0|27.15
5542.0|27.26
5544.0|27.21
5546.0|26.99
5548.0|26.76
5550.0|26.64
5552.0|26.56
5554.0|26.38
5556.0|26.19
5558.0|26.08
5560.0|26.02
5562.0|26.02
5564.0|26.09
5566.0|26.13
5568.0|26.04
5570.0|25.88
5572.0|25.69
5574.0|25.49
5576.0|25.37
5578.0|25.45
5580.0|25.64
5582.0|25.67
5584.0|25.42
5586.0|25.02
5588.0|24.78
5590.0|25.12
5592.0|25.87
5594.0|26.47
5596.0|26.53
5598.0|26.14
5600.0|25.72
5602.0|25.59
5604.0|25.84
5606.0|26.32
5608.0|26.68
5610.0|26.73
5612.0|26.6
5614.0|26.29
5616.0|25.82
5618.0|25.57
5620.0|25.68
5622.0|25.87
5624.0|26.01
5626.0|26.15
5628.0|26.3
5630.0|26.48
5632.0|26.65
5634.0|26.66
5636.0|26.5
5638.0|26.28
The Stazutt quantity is 27.1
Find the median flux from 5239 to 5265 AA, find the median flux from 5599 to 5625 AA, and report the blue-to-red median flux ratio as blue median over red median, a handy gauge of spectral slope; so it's 1.05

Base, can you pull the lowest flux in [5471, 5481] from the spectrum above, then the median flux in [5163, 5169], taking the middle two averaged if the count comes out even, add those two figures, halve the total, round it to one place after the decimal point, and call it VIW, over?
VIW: 25.2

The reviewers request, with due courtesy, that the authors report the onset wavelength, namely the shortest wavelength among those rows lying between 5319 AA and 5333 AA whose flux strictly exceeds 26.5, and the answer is 5320.0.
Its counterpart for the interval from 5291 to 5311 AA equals 5292.0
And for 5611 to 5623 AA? 5612.0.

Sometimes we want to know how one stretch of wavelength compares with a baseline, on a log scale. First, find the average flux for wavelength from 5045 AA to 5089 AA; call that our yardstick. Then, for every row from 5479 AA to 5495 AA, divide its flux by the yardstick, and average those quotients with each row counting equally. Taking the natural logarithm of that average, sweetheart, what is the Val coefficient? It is -0.021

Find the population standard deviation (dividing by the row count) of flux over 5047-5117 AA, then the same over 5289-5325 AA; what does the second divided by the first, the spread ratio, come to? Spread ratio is 2.0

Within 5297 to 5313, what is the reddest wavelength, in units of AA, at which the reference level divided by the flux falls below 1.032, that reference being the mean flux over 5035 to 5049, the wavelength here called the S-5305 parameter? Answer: 5312.0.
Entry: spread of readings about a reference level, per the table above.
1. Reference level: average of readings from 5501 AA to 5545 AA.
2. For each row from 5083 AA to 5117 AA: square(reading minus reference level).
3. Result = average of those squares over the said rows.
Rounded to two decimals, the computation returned 0.47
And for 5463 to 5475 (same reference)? 0.05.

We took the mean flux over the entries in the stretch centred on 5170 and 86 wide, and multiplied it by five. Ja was 126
